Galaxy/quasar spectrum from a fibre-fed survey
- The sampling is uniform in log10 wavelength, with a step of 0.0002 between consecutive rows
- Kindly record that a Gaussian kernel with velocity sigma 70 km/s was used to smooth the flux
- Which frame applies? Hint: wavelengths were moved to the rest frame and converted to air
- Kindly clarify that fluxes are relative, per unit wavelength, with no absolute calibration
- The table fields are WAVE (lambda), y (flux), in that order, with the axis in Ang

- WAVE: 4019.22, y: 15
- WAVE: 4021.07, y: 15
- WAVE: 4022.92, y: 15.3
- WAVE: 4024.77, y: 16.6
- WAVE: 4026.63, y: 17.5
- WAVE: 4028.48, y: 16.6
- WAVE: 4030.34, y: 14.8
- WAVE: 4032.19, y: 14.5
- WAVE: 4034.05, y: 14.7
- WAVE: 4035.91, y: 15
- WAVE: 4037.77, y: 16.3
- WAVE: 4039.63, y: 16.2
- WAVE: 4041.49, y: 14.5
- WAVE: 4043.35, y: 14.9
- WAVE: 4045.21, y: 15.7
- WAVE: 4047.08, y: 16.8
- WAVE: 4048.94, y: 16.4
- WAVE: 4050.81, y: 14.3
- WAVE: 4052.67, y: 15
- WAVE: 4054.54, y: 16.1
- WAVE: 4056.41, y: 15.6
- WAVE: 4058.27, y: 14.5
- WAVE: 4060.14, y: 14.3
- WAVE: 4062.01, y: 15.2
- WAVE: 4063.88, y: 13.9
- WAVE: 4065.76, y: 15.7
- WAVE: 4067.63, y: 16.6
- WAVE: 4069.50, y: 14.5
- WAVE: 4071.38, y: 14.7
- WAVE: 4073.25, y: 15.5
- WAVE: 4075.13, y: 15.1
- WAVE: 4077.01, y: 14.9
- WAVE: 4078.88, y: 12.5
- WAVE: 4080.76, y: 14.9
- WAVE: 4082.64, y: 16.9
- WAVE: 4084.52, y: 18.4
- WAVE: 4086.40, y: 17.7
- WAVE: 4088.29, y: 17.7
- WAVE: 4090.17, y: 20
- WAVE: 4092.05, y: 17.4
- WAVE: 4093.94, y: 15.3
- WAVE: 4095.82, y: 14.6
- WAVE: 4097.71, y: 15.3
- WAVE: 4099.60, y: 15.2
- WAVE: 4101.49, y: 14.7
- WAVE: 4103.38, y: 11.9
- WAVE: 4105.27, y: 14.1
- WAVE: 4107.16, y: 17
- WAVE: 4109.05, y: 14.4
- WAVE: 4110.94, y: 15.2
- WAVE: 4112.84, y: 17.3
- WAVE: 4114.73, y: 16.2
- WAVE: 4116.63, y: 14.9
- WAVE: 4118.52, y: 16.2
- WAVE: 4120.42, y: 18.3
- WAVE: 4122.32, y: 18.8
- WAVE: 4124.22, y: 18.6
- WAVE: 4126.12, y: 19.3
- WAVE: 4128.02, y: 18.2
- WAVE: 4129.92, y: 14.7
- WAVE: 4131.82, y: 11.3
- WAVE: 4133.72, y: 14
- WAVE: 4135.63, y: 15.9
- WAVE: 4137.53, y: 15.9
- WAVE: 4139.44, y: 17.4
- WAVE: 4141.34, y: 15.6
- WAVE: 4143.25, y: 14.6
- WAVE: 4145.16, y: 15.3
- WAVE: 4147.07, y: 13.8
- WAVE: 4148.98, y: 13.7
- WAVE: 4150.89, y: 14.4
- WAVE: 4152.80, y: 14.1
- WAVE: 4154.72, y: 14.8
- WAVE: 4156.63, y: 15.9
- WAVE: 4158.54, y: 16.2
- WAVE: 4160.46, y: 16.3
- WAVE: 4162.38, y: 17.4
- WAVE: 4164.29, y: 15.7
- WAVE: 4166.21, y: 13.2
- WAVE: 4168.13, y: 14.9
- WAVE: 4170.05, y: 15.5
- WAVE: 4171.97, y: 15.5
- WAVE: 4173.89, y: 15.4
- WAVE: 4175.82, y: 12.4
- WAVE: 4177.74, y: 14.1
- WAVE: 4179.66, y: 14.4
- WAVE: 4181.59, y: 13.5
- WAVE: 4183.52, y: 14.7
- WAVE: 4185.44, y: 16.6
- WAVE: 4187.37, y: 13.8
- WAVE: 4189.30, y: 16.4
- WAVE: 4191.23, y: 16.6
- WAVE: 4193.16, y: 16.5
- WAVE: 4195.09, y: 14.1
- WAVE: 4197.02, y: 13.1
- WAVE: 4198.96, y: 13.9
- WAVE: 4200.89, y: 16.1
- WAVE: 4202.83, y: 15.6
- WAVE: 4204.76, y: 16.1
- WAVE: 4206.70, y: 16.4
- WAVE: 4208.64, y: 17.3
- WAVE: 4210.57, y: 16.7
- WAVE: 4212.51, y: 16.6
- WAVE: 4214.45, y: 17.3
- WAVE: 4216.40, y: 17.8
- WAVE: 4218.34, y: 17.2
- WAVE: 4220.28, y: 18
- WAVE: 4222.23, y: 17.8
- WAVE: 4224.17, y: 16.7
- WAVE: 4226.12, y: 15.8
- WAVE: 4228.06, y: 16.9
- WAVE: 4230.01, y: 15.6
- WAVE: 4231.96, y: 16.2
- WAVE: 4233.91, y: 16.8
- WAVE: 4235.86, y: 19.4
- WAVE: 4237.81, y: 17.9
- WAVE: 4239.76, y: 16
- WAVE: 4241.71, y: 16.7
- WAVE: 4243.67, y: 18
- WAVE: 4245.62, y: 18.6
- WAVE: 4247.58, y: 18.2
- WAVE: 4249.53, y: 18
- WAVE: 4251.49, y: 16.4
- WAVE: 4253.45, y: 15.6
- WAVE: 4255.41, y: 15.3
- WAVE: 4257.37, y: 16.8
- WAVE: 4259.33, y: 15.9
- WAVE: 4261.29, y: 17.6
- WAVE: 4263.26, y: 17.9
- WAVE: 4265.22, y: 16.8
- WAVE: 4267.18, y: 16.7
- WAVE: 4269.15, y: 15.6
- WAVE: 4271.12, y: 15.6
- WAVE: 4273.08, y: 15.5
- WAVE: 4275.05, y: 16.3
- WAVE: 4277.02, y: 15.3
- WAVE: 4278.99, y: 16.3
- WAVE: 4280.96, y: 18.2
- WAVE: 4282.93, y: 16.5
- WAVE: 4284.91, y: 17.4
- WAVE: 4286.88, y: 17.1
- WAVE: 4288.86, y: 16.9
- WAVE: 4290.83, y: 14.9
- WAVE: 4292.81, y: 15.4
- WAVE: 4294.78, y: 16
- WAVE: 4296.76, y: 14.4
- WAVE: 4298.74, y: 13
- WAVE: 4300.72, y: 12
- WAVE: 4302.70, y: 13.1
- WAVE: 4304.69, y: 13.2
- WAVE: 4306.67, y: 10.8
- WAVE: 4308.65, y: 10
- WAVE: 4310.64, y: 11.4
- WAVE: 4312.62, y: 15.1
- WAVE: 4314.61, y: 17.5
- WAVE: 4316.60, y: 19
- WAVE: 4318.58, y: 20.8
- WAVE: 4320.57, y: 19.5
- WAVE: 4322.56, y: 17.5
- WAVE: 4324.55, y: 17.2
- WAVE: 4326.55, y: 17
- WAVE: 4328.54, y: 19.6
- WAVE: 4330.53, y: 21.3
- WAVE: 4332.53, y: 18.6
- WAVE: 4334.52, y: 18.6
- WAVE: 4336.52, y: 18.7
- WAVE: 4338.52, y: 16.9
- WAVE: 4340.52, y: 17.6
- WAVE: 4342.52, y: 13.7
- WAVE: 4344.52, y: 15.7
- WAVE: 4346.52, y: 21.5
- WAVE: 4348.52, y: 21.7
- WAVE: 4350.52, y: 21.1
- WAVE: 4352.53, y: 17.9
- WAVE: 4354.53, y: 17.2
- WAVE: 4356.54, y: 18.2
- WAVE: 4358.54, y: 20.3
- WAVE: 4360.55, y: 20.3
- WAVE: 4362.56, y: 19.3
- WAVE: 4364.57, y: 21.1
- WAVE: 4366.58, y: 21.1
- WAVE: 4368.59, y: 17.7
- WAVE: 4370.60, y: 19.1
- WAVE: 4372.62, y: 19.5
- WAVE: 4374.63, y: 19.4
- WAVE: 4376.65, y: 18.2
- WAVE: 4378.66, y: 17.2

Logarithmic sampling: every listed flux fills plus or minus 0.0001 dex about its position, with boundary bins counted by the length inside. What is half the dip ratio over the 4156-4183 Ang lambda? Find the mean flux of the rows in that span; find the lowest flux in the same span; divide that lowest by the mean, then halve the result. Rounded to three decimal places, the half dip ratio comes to 0.413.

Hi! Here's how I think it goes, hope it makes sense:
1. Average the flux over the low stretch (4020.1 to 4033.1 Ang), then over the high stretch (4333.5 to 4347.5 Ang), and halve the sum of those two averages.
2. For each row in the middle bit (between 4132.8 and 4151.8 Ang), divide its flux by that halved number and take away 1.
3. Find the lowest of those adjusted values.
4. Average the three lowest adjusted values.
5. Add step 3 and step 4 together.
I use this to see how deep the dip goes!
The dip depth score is -0.346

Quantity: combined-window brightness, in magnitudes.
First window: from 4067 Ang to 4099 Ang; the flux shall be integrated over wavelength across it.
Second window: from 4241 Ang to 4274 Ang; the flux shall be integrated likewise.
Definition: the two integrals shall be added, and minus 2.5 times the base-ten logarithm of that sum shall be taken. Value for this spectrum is -7.57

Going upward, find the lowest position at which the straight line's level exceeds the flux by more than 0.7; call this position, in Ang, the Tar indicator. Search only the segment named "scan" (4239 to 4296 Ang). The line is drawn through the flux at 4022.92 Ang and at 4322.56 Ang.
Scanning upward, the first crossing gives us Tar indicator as 4239.76 Ang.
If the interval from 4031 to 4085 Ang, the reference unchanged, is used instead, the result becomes 4032.19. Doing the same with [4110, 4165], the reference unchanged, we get 4110.94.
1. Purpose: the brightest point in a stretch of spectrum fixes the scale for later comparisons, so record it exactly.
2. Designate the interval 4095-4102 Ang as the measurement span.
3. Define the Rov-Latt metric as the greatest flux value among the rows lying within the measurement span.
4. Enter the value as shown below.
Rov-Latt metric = 15.3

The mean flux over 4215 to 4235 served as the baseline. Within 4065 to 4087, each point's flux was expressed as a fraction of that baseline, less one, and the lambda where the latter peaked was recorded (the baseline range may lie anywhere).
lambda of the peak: 4084.52 Ang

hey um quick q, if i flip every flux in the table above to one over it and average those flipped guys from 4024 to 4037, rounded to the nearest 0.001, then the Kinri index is 0.064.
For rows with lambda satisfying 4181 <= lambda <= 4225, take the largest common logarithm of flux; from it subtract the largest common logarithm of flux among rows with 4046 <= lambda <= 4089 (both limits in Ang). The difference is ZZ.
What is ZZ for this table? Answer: -0.010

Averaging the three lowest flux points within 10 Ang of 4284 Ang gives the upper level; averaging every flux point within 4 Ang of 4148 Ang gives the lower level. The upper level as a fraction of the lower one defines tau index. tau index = 1.06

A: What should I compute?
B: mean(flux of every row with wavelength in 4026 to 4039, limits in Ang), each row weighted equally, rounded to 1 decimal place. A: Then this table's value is 15.6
